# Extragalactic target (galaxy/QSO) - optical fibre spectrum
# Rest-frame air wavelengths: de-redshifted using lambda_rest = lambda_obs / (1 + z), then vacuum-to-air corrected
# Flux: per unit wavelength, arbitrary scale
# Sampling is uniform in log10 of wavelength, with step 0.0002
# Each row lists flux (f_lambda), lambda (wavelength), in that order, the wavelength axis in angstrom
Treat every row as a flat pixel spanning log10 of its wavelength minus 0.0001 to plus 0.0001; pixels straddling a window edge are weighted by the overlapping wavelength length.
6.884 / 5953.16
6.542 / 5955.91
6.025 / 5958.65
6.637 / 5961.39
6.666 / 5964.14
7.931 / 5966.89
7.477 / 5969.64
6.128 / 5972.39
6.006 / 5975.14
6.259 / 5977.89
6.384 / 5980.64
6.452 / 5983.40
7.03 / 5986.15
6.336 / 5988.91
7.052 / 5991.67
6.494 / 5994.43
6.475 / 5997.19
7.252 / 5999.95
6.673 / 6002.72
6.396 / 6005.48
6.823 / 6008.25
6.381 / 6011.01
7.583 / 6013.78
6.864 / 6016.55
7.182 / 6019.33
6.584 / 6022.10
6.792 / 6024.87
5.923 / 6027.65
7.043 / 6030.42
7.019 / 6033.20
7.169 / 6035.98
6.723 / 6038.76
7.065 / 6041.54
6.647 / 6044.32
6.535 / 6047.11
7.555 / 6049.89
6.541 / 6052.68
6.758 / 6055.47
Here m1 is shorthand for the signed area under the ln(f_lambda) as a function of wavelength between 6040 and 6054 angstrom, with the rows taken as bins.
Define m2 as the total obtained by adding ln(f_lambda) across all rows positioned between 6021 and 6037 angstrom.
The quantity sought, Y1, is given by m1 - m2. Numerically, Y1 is 16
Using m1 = 27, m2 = 11.4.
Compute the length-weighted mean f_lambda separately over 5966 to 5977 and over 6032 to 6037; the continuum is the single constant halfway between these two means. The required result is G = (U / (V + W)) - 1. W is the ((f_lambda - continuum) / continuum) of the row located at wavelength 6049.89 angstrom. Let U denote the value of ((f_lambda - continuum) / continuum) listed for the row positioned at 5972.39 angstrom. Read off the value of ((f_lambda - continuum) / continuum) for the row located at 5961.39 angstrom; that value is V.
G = -3.8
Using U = -0.12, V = -0.045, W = 0.087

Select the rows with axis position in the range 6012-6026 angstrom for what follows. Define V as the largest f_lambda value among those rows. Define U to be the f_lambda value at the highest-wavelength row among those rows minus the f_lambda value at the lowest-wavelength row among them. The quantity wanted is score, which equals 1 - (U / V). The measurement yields 1.10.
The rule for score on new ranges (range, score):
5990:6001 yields 0.97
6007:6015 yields 0.90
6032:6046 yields 1.05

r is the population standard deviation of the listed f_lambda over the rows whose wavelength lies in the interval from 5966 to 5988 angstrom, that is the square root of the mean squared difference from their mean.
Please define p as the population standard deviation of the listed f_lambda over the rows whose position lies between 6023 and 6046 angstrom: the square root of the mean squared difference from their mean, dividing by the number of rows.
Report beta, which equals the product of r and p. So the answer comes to 0.24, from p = 0.373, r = 0.65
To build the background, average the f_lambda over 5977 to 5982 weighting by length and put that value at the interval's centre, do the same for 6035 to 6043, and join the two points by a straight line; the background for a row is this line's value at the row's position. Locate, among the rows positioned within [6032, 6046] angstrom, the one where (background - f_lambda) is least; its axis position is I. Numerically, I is 6035.98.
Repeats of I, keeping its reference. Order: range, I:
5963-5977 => 5966.89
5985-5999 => 5986.15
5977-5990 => 5986.15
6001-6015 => 6013.78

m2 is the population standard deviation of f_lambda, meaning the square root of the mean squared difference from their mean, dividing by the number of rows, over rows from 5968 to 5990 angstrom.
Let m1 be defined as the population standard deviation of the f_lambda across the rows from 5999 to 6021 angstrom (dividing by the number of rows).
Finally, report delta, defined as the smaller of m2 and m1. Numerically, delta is 0.40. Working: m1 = 0.40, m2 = 0.46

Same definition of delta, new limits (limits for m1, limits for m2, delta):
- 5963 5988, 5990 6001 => 0.34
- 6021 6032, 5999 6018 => 0.41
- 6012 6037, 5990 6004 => 0.31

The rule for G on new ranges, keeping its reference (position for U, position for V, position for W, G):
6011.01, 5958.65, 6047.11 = -0.6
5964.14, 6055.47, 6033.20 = 1.3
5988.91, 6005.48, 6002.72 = -0.3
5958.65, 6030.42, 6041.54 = -5.5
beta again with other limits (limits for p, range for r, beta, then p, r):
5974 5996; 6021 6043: 0.13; 0.341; 0.38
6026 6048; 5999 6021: 0.15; 0.383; 0.40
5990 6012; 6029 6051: 0.09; 0.302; 0.31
